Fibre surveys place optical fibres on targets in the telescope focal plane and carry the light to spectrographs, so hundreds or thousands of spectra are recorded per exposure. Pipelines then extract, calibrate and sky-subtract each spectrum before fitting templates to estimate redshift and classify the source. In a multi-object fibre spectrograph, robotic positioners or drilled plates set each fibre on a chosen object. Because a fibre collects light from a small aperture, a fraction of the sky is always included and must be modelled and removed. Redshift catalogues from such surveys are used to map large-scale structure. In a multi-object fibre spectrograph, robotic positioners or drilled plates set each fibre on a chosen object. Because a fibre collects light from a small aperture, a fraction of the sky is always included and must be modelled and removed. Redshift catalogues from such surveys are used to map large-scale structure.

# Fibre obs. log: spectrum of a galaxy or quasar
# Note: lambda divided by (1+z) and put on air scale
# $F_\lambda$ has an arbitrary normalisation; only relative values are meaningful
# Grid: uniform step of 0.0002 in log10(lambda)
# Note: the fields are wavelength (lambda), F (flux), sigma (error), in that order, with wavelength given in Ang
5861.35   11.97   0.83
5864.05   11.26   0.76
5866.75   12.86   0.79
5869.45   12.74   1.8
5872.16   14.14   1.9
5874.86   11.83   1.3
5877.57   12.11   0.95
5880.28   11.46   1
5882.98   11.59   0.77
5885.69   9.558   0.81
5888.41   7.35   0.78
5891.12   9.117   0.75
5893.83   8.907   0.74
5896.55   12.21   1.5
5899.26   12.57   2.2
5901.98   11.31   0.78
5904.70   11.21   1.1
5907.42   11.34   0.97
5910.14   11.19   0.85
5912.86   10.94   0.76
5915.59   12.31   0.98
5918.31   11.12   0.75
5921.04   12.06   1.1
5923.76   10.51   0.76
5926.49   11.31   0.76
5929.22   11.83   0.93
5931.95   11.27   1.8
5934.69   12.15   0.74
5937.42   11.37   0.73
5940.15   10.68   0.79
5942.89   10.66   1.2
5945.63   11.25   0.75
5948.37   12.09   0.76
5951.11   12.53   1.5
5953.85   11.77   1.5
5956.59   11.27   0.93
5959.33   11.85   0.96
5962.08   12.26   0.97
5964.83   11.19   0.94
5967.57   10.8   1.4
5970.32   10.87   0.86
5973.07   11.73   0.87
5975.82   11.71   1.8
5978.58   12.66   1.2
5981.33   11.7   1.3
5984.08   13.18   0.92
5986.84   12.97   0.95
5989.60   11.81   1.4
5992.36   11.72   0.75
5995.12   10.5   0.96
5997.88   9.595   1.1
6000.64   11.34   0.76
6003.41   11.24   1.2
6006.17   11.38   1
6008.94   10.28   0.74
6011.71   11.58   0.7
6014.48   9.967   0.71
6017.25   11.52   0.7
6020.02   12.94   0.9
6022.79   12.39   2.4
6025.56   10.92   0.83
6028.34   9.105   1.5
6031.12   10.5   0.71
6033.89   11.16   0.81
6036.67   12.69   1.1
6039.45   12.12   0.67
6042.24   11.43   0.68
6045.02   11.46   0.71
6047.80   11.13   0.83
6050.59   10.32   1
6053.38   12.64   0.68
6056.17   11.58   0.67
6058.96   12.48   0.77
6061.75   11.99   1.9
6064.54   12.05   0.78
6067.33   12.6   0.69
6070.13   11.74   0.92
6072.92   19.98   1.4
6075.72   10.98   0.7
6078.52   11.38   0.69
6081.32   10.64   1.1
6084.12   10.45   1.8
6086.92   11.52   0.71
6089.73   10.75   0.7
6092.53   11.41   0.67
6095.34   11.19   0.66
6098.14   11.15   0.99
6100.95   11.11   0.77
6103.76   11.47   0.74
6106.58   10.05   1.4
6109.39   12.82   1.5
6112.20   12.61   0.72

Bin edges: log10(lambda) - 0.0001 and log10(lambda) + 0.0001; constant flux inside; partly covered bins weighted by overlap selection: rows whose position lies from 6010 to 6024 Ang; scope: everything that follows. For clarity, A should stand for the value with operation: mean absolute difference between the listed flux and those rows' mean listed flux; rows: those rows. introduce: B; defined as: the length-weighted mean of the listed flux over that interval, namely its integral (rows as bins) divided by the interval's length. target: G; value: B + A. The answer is 12.4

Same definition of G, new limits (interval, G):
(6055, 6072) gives 12.6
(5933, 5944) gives 11.8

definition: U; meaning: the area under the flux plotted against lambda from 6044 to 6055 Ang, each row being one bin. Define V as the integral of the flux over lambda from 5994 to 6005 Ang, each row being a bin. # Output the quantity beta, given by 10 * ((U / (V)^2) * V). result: 10.6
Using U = 125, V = 118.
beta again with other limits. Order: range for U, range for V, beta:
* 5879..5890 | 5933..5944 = 8.9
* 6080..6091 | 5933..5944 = 9.7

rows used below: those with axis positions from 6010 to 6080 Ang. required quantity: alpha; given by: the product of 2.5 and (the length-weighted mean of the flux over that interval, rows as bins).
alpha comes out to 29.6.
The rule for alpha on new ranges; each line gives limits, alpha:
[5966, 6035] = 28.4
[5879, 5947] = 27.5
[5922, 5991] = 29.2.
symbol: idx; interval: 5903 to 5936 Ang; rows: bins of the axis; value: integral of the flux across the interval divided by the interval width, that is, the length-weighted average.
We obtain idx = 11.4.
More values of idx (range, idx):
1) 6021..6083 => 11.9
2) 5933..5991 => 11.7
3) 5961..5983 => 11.6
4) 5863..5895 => 11.1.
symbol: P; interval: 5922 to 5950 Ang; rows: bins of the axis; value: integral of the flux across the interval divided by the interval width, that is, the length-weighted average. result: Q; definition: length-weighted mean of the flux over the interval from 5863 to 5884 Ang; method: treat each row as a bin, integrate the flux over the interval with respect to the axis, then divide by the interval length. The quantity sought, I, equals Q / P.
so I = 1.08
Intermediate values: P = 11.3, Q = 12.3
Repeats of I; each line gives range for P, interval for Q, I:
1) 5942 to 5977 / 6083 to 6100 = 0.96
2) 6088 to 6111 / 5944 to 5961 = 1.05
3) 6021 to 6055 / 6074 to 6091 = 0.98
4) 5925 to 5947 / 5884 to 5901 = 0.89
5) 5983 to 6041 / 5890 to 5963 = 1.00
